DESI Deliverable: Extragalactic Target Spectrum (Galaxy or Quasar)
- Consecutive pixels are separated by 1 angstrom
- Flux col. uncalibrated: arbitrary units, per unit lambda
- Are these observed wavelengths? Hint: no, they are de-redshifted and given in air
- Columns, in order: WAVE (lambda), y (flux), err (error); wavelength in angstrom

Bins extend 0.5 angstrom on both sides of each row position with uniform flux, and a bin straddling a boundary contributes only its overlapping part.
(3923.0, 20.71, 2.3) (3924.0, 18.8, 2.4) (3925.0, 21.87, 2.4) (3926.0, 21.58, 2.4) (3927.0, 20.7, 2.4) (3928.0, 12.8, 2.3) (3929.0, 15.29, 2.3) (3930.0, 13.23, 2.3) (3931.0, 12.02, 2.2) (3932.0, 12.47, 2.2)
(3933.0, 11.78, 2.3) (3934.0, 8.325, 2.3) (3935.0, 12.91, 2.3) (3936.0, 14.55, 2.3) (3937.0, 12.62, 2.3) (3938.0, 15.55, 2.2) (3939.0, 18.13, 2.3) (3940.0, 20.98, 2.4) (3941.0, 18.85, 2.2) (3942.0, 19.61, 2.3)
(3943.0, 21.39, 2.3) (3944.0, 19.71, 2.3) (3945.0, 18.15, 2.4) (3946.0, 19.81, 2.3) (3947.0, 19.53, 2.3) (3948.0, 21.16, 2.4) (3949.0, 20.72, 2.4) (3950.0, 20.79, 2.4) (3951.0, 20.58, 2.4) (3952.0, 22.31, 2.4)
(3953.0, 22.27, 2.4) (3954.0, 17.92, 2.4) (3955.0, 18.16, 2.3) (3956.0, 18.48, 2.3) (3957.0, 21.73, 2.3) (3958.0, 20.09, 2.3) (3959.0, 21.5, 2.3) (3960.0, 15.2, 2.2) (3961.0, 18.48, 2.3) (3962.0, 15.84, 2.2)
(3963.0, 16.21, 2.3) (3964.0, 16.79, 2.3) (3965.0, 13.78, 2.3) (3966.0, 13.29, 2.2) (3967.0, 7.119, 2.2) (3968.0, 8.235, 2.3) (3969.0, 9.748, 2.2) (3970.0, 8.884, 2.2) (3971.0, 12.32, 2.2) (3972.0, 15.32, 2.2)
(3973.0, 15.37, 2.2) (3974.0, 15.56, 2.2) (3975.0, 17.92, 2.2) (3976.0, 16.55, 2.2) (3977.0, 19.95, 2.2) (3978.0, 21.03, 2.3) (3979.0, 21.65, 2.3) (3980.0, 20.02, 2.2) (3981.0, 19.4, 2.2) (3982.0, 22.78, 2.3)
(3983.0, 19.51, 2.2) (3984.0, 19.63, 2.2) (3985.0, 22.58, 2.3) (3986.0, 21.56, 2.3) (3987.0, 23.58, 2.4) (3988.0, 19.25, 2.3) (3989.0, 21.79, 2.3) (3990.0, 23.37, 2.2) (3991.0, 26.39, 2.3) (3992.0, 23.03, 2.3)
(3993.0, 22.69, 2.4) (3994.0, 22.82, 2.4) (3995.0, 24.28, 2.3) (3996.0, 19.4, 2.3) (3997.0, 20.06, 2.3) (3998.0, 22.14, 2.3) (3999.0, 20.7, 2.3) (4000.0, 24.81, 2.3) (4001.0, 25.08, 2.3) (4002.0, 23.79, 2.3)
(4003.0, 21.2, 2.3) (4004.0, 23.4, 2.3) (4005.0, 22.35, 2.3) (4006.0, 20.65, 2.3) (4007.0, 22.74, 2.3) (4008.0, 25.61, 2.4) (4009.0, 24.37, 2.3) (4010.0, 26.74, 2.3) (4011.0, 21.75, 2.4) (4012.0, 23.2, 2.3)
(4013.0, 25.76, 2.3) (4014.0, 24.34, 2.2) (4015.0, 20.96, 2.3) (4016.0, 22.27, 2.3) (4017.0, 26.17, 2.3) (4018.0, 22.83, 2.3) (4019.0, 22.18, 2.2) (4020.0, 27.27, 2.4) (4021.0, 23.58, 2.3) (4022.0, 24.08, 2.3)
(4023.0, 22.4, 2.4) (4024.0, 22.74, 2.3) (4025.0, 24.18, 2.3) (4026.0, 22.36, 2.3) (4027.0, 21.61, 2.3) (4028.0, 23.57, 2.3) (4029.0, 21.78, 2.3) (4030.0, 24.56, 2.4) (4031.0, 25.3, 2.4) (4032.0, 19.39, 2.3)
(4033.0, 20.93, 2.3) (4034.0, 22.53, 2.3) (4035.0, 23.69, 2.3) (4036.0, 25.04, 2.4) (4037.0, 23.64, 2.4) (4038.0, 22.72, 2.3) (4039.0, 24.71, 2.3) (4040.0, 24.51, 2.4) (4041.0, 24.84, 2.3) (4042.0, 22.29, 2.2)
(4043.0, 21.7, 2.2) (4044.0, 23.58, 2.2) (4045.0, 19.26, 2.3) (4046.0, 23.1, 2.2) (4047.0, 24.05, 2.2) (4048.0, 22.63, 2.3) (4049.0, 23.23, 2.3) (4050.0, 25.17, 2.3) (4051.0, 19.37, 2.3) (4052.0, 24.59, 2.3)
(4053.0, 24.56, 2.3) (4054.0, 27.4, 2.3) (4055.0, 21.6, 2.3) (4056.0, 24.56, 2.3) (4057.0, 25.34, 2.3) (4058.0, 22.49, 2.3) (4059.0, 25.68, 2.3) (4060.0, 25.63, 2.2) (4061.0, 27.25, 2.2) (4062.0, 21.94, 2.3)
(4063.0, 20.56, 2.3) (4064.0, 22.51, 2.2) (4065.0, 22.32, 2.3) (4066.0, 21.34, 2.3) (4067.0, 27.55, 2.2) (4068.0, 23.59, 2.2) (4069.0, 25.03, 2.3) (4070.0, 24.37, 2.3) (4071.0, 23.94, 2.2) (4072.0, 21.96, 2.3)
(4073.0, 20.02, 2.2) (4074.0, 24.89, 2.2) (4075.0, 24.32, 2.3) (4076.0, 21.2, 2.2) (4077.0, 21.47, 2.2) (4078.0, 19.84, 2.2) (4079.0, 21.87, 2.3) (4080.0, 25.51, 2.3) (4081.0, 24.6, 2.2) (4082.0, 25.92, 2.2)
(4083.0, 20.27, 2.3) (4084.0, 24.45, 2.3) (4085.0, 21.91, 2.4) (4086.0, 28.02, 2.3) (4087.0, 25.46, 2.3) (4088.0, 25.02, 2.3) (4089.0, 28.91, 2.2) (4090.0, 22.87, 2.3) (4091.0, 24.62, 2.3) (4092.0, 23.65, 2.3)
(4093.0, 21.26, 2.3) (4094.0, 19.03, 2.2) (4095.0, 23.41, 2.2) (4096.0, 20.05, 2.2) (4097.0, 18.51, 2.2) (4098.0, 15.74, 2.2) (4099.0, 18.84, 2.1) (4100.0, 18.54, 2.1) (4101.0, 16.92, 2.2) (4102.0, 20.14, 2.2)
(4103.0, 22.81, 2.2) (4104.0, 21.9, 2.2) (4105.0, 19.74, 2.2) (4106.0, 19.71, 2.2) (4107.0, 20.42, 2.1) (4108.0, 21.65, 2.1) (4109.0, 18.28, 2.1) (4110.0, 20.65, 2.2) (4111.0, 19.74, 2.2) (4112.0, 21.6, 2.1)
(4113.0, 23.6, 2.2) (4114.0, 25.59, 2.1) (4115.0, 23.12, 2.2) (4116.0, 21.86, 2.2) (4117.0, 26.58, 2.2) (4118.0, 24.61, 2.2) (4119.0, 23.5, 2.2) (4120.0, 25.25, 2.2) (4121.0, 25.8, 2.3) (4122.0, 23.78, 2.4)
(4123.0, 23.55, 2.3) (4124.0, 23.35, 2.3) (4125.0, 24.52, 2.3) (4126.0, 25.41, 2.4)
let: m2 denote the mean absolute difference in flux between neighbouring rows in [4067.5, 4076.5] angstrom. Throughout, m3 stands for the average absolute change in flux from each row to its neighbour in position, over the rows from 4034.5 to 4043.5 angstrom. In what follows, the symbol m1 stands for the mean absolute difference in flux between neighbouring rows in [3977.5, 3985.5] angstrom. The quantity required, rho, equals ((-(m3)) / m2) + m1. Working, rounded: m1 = 1.8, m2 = 1.9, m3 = 1.2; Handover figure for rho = 1.2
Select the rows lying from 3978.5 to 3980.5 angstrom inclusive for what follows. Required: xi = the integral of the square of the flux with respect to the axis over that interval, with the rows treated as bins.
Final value 870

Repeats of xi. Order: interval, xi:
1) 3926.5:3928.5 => 592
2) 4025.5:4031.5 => 3240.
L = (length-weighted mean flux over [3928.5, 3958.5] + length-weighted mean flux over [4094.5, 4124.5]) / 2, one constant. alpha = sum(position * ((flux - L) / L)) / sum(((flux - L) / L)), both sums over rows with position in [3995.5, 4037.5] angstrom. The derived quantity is 4017.4 angstrom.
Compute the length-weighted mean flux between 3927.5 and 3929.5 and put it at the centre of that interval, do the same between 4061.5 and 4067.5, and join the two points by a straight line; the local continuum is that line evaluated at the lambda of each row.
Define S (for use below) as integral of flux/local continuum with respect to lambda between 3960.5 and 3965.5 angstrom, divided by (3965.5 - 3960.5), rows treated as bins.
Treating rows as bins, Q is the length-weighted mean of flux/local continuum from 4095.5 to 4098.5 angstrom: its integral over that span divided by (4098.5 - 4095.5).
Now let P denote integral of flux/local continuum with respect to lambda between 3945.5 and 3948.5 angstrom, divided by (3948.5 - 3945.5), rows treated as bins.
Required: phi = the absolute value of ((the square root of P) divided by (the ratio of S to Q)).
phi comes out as 0.84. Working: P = 1.32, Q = 0.7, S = 1.0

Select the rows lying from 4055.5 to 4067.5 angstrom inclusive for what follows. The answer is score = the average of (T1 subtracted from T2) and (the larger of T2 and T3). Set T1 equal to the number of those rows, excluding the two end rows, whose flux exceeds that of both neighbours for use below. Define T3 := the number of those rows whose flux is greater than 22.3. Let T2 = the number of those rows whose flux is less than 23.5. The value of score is 5.5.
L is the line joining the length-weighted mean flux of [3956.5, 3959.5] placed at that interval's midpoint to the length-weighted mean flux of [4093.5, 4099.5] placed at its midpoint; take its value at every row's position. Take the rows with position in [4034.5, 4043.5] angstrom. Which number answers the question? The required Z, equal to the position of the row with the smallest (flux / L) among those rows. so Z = 4043.0 angstrom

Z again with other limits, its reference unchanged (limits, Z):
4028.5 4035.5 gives 4032.0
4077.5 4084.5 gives 4078.0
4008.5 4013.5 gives 4011.0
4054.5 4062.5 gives 4055.0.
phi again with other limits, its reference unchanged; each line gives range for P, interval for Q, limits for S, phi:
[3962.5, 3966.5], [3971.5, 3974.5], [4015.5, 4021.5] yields 0.72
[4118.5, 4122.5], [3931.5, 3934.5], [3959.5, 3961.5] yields 0.70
